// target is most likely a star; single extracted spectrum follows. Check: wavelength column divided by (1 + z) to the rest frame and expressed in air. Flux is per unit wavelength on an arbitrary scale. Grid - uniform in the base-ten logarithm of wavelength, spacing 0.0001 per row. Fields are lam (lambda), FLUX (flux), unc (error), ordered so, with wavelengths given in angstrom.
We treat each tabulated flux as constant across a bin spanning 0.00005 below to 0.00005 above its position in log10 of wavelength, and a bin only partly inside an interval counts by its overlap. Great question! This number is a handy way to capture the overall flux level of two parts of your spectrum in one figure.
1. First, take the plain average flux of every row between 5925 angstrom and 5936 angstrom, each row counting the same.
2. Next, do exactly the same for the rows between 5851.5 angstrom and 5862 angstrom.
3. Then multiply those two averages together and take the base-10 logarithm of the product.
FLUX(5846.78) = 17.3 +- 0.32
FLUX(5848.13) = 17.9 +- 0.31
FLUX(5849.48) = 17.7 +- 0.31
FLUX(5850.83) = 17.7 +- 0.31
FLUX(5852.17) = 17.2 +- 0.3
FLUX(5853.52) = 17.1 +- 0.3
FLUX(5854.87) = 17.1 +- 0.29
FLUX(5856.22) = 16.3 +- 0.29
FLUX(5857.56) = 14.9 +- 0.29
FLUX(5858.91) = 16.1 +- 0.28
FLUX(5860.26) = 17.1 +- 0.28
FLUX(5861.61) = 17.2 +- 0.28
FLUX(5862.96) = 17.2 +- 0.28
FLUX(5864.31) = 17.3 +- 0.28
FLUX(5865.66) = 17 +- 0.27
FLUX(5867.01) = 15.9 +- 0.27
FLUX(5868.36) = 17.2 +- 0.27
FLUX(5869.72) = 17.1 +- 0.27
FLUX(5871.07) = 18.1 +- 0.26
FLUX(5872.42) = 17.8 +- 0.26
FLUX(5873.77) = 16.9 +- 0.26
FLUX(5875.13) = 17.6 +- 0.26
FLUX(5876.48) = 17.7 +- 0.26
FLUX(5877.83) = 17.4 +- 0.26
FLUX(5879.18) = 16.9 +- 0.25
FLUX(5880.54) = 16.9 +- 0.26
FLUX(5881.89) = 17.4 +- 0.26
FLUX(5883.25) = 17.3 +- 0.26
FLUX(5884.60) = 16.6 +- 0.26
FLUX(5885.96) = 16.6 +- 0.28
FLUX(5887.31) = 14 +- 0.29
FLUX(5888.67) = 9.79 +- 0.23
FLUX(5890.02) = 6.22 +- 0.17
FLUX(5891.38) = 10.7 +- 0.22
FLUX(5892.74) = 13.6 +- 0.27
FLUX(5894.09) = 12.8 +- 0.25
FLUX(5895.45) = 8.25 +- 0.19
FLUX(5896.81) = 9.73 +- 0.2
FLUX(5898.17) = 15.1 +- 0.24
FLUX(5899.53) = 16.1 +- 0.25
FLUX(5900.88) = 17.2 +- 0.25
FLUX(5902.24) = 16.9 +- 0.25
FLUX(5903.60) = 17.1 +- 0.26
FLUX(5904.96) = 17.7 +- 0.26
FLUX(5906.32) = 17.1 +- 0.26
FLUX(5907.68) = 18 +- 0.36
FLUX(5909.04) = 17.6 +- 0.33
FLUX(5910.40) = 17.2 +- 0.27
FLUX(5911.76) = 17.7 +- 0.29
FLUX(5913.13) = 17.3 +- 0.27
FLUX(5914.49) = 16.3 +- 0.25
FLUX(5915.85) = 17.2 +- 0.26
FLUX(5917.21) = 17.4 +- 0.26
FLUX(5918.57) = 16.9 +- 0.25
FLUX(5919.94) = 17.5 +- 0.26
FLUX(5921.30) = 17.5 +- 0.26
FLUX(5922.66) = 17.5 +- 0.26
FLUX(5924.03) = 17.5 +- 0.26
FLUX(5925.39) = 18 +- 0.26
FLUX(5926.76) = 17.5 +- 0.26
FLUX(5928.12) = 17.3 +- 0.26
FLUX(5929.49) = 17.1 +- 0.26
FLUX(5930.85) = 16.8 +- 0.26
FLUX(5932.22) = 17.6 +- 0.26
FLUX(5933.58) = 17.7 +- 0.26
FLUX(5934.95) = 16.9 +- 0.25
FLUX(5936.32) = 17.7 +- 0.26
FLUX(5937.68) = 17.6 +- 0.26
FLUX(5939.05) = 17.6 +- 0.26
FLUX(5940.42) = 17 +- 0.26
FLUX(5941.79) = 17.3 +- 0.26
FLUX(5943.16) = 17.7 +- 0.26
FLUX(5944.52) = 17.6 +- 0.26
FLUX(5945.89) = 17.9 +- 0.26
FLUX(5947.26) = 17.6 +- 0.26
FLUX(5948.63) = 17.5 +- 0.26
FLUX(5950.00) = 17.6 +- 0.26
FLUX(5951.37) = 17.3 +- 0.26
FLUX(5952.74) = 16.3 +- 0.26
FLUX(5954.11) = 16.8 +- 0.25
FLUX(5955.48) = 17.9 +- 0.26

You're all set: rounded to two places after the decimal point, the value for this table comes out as 2.46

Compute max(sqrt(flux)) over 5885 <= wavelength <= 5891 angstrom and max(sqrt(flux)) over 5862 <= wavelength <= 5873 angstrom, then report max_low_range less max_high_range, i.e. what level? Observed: 0.18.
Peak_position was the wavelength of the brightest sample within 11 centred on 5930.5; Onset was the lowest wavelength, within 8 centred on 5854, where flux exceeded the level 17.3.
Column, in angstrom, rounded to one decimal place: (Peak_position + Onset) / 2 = 5888.1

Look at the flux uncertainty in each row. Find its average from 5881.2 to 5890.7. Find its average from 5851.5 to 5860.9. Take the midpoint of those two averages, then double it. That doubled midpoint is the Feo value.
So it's 0.54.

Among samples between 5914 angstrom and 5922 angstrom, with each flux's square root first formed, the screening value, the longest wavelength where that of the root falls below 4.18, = 5918.57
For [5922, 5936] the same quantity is 5934.95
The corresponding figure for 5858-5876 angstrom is 5873.77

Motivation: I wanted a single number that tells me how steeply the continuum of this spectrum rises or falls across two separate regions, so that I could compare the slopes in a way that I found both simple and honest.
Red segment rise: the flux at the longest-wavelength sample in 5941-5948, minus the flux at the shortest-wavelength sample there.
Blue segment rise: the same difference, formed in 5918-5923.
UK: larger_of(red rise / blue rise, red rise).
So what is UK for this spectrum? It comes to 0.50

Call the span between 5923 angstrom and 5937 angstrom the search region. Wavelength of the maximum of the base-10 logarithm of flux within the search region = 5925.39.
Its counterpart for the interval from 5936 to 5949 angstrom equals 5945.89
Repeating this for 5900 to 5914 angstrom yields 5907.68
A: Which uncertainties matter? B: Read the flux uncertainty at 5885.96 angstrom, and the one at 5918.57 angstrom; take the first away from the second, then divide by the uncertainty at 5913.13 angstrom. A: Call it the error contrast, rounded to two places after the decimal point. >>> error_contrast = -0.11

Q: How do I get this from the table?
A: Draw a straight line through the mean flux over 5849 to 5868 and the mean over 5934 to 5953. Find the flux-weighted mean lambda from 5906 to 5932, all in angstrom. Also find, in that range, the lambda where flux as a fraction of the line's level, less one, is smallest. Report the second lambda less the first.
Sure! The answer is -4.1 angstrom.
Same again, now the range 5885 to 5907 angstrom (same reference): -7.0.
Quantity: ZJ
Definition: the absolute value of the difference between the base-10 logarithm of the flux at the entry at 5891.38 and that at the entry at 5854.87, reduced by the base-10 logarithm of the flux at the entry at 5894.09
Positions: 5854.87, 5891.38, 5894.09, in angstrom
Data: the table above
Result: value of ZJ -0.904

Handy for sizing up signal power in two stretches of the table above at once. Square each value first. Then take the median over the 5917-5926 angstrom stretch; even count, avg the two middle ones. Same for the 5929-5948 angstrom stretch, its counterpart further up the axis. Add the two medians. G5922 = 616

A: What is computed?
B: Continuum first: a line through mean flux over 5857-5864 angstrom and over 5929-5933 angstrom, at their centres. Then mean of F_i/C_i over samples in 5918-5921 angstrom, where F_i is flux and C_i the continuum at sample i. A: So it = 1.01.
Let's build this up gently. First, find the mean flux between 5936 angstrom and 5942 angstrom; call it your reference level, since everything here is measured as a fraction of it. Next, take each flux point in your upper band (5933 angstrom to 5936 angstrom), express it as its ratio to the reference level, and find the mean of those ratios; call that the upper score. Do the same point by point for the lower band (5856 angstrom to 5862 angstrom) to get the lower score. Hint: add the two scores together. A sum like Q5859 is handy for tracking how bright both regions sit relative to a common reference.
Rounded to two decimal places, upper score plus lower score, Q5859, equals 1.93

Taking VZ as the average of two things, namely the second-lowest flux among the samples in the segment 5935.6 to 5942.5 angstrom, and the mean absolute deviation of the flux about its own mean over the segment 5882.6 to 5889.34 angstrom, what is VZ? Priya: 9.8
